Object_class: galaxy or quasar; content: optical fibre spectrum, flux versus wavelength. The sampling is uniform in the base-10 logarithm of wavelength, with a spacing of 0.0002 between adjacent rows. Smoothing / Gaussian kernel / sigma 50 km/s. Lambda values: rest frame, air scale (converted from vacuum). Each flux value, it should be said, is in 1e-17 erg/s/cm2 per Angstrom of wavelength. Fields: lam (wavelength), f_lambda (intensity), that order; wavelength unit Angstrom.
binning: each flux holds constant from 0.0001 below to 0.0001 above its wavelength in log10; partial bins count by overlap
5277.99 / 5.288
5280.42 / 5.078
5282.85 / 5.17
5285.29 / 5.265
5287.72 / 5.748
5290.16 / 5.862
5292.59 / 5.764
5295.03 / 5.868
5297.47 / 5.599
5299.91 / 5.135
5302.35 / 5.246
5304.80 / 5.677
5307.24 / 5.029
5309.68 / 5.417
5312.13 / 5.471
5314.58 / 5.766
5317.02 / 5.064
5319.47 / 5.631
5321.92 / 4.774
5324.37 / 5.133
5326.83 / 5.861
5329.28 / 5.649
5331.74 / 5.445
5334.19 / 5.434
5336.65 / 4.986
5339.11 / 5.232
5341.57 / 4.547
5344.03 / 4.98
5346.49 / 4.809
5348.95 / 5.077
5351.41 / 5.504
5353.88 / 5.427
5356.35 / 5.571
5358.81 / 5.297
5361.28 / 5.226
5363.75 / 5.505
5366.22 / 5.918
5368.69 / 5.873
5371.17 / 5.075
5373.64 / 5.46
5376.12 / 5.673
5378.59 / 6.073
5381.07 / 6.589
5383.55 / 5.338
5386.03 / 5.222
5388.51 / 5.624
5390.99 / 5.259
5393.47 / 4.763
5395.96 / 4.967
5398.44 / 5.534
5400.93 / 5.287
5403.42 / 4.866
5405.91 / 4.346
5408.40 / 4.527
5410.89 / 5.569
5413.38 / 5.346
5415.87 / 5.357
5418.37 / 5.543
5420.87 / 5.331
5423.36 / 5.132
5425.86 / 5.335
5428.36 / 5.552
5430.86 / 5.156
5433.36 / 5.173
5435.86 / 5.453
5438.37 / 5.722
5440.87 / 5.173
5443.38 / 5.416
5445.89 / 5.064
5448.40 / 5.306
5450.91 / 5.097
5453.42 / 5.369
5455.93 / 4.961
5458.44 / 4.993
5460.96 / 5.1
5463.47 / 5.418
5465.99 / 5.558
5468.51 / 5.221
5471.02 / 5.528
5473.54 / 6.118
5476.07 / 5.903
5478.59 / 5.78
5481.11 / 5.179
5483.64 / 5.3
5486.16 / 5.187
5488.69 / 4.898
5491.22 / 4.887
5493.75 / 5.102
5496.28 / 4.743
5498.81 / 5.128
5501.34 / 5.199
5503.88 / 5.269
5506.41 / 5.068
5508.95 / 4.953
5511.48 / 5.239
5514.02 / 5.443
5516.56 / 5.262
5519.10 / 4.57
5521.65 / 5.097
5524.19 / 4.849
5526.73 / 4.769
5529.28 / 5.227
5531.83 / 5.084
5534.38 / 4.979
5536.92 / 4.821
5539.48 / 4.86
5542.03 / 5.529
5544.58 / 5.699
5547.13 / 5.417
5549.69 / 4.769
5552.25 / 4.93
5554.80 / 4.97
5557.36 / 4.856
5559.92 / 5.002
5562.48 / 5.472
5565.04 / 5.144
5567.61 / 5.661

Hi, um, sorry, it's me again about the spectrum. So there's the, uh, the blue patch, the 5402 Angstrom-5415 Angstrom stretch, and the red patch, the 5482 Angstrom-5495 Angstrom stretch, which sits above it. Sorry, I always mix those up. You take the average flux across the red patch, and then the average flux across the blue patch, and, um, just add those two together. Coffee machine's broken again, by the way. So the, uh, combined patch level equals 10.0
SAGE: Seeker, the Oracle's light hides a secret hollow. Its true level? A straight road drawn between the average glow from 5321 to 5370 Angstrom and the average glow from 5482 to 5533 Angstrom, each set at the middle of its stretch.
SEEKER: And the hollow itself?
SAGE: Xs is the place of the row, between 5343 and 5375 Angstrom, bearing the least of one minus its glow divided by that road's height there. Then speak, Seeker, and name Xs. 5366.22 Angstrom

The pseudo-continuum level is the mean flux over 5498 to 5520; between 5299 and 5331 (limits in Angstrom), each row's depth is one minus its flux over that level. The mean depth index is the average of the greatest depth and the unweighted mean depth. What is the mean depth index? 0.01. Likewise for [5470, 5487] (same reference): -0.05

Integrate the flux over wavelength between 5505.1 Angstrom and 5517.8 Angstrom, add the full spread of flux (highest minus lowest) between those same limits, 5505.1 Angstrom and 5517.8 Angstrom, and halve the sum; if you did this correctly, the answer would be 33.2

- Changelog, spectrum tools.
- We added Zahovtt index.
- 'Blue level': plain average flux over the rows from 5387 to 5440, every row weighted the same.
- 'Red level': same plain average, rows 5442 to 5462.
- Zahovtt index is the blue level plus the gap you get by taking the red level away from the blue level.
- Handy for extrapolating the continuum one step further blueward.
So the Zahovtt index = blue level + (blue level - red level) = 5.3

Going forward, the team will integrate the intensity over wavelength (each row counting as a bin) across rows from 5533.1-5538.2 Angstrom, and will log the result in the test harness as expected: 25.0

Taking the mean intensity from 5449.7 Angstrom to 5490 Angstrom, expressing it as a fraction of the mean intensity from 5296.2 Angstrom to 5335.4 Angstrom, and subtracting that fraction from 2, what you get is 1.008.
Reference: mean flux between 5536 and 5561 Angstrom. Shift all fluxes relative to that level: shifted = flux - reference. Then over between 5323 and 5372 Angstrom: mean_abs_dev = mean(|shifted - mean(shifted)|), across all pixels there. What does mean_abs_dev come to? 0.29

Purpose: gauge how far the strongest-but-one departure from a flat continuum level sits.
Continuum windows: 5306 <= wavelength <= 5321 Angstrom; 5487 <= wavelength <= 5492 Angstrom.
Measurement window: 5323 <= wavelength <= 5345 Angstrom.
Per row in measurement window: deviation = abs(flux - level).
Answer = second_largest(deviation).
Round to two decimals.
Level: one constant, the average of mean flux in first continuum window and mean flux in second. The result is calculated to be 0.60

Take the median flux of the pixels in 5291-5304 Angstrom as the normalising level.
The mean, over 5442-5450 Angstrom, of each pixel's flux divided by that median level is 0.94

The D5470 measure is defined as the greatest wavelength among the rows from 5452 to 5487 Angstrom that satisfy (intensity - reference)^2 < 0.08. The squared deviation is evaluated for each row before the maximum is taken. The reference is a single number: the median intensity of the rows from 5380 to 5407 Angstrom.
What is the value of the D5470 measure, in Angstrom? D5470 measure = 5486.16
